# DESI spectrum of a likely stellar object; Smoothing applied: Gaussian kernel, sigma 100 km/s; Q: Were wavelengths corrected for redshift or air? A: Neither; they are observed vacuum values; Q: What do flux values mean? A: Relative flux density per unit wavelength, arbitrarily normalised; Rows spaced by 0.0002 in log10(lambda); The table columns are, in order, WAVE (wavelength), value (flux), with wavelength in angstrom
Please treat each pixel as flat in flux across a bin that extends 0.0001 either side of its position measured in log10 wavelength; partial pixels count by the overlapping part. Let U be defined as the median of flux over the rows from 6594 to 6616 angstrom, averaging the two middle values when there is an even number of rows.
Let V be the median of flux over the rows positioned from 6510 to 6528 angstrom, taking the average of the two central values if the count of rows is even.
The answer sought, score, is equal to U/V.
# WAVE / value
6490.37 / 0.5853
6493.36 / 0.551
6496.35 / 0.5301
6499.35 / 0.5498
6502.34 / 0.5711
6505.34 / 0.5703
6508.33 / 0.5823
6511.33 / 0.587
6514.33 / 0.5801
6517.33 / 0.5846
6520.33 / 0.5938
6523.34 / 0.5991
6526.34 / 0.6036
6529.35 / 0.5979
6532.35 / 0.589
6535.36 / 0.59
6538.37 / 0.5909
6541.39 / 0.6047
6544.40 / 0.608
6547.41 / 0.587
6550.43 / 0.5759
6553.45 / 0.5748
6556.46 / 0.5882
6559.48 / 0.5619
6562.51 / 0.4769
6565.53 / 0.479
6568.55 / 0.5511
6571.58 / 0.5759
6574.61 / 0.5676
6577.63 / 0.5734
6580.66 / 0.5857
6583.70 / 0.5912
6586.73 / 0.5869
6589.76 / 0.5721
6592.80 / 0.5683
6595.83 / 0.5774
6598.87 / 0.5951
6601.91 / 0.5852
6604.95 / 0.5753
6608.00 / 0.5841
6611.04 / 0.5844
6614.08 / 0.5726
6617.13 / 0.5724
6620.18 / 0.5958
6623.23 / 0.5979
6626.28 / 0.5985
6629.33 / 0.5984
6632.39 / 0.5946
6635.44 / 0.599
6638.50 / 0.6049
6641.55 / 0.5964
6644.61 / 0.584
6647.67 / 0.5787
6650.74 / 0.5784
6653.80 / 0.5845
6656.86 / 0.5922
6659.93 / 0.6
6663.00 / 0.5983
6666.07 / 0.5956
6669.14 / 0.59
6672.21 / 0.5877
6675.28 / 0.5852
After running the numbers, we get 0.99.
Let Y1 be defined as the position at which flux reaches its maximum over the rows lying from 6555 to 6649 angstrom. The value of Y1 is 6638.50 angstrom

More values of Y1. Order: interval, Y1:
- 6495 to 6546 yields 6544.40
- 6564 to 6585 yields 6583.70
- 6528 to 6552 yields 6544.40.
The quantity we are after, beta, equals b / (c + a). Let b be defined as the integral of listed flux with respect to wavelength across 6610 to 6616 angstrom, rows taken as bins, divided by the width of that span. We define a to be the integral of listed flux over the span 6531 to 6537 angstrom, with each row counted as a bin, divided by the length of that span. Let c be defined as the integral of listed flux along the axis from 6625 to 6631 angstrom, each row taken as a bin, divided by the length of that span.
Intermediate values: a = 0.5895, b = 0.578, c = 0.598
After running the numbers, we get 0.487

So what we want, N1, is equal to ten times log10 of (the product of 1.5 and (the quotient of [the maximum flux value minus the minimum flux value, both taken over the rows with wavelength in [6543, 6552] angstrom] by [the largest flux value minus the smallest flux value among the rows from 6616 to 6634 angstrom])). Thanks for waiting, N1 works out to 3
